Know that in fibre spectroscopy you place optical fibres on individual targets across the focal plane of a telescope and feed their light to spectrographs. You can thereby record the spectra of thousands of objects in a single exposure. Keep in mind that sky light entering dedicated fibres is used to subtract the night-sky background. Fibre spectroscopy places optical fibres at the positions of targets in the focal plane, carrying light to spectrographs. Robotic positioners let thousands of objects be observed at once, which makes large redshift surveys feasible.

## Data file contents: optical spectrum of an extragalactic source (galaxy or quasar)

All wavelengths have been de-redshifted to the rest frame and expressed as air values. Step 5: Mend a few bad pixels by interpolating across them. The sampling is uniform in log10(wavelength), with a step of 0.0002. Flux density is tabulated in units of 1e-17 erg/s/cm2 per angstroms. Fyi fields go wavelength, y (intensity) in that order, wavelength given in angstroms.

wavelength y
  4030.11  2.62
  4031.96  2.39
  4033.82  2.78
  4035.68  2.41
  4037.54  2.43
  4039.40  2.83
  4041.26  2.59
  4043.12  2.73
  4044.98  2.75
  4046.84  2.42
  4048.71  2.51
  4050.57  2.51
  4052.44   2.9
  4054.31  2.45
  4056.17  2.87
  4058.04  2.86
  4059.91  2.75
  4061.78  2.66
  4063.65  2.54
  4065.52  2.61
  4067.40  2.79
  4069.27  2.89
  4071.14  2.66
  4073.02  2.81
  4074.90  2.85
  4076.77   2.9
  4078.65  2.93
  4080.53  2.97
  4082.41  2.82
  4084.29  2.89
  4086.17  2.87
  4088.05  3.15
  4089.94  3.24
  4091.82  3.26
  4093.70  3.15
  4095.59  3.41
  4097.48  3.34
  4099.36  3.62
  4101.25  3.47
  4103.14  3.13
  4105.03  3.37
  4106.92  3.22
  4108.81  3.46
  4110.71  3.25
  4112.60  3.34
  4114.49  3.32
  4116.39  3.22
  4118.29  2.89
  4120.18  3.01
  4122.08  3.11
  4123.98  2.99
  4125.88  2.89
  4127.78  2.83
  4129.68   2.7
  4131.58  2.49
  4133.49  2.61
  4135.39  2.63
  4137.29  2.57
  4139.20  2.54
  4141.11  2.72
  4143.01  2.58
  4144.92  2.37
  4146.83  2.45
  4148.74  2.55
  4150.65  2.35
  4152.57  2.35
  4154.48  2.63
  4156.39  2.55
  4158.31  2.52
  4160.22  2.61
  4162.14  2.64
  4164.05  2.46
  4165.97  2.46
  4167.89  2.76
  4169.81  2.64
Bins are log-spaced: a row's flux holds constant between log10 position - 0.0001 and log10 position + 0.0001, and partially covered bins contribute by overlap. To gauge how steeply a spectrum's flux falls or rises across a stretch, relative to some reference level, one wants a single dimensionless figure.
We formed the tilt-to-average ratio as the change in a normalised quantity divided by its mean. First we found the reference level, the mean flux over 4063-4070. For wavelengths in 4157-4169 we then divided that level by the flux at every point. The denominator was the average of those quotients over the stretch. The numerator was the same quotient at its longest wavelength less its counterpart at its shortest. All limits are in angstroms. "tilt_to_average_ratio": -0.09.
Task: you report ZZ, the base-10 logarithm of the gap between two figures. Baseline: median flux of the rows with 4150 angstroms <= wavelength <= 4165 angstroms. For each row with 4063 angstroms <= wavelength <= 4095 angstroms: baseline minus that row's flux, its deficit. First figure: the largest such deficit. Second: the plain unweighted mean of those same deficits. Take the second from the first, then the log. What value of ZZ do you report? -0.4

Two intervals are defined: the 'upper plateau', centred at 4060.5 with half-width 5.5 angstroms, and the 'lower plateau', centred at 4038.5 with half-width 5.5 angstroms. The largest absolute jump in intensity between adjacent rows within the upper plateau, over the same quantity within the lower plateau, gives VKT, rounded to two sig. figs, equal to 0.30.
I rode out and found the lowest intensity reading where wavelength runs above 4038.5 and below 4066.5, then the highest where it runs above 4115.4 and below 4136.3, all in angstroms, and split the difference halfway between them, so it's 2.82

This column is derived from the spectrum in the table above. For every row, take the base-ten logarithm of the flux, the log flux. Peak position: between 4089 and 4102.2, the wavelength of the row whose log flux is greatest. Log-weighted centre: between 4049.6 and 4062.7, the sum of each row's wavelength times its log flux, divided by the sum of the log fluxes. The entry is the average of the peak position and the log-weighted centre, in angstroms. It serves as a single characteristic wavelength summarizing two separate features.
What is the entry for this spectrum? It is 4077.8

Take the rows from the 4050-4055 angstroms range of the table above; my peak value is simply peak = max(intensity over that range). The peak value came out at 2.9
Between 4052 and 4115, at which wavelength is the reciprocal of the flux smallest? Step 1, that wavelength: 4099.36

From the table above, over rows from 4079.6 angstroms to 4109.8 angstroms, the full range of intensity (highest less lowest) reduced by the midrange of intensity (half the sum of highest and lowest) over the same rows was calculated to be -2.42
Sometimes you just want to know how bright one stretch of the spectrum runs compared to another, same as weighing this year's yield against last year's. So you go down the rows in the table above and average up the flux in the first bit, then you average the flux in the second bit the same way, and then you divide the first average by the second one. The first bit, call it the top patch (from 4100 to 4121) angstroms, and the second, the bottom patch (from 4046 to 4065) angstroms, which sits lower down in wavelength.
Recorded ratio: 1.23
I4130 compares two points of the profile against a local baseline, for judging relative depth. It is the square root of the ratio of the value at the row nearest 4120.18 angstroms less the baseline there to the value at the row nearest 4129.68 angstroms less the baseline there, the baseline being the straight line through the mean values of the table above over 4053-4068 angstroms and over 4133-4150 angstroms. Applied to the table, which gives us 1.8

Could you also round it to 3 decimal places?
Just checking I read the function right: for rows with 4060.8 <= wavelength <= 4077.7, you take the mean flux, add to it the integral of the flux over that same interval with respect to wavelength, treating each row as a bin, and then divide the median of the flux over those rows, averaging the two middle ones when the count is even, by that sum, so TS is 0.057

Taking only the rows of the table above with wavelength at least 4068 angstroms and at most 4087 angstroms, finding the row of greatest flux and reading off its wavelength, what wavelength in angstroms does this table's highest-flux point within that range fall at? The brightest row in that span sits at 4080.53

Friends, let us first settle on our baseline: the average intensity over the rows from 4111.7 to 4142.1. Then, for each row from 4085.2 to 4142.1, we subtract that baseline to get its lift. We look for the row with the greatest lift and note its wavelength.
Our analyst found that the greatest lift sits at 4099.36 angstroms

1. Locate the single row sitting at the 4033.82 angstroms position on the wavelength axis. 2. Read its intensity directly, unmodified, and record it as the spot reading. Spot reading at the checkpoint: 2.78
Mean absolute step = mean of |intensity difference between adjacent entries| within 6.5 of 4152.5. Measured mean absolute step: 0.115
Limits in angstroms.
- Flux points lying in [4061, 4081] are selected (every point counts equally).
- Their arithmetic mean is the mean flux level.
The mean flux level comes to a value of 2.78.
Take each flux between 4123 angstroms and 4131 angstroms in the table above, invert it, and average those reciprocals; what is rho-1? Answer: 0.35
